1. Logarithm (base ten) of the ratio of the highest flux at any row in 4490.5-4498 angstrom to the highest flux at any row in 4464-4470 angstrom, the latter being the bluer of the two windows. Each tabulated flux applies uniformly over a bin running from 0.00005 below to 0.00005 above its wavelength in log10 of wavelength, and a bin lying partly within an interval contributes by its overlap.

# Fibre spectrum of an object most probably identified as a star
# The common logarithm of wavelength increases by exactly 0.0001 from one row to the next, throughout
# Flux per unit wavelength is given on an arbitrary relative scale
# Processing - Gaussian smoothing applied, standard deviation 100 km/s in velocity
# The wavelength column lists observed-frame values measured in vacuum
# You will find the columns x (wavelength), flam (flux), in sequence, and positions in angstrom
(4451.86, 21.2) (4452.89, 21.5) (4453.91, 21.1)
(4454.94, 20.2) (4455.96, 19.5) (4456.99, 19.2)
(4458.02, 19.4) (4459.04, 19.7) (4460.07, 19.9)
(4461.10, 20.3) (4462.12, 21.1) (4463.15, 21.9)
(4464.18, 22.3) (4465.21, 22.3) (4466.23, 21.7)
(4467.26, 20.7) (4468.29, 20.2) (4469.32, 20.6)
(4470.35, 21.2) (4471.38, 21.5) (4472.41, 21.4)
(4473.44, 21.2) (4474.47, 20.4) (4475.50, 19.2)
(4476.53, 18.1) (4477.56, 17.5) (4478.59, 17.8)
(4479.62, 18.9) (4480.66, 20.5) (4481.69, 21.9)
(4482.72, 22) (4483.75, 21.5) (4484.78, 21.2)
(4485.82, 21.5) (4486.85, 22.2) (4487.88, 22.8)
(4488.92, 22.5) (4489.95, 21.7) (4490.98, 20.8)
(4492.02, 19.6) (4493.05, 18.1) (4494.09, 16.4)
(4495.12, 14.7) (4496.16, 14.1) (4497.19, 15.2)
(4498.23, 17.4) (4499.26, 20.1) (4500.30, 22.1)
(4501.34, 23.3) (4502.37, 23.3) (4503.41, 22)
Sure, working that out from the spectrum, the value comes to -0.030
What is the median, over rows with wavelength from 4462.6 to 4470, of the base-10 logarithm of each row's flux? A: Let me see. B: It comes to 1.336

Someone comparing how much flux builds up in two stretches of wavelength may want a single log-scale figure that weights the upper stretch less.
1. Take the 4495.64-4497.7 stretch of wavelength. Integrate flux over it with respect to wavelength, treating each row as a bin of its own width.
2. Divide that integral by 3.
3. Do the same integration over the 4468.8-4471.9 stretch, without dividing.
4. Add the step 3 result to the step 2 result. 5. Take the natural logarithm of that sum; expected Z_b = 4.3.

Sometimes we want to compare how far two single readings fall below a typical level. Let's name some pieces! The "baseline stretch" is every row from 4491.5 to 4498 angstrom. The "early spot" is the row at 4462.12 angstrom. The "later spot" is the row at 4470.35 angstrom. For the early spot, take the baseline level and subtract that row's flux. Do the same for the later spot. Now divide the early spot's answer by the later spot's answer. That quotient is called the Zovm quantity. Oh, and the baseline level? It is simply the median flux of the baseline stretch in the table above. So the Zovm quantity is 0.98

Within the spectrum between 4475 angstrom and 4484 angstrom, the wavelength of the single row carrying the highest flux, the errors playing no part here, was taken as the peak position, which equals 4482.72 angstrom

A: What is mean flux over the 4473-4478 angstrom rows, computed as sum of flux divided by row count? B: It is 19.3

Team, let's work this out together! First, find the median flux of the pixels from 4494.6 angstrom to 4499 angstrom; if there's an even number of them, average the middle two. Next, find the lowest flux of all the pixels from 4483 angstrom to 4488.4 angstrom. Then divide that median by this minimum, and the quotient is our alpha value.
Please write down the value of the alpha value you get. 0.71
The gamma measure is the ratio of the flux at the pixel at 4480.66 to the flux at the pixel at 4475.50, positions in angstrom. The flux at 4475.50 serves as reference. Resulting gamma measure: 1.07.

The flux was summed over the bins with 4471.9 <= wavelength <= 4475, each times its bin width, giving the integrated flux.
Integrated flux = 65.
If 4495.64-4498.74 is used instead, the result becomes 48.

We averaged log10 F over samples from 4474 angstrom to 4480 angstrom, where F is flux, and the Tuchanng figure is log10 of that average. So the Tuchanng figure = 0.104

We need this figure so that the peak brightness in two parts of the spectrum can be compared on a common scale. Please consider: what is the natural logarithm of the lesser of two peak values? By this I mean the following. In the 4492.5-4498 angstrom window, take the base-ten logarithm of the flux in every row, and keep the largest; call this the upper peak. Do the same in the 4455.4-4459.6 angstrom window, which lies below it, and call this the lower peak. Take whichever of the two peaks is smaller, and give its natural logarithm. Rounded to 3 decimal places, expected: 0.229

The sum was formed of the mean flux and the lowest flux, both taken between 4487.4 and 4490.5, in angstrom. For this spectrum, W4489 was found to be 44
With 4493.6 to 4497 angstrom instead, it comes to 29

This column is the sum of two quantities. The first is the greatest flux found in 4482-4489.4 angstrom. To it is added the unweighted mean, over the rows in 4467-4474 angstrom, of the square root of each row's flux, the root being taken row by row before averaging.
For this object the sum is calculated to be 27.4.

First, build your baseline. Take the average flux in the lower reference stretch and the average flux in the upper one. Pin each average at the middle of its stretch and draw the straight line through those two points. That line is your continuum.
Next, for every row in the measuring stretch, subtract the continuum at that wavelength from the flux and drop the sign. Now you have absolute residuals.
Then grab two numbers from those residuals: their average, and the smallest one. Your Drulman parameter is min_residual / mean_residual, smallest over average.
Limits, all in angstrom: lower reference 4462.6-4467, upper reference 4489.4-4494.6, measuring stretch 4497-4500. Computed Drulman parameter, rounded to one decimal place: 0.6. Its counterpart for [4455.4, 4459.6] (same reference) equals 0.9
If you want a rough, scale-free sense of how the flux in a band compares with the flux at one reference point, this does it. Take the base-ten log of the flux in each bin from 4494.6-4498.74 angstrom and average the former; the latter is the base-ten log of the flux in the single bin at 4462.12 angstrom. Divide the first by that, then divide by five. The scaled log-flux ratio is 0.179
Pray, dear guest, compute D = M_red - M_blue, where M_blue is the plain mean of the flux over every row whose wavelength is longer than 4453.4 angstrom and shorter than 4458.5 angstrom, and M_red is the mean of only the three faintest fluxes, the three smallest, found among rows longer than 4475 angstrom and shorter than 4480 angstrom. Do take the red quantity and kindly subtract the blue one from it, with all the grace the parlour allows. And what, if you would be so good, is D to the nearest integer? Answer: -2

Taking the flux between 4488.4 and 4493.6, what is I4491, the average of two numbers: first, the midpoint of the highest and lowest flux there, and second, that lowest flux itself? 19.2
